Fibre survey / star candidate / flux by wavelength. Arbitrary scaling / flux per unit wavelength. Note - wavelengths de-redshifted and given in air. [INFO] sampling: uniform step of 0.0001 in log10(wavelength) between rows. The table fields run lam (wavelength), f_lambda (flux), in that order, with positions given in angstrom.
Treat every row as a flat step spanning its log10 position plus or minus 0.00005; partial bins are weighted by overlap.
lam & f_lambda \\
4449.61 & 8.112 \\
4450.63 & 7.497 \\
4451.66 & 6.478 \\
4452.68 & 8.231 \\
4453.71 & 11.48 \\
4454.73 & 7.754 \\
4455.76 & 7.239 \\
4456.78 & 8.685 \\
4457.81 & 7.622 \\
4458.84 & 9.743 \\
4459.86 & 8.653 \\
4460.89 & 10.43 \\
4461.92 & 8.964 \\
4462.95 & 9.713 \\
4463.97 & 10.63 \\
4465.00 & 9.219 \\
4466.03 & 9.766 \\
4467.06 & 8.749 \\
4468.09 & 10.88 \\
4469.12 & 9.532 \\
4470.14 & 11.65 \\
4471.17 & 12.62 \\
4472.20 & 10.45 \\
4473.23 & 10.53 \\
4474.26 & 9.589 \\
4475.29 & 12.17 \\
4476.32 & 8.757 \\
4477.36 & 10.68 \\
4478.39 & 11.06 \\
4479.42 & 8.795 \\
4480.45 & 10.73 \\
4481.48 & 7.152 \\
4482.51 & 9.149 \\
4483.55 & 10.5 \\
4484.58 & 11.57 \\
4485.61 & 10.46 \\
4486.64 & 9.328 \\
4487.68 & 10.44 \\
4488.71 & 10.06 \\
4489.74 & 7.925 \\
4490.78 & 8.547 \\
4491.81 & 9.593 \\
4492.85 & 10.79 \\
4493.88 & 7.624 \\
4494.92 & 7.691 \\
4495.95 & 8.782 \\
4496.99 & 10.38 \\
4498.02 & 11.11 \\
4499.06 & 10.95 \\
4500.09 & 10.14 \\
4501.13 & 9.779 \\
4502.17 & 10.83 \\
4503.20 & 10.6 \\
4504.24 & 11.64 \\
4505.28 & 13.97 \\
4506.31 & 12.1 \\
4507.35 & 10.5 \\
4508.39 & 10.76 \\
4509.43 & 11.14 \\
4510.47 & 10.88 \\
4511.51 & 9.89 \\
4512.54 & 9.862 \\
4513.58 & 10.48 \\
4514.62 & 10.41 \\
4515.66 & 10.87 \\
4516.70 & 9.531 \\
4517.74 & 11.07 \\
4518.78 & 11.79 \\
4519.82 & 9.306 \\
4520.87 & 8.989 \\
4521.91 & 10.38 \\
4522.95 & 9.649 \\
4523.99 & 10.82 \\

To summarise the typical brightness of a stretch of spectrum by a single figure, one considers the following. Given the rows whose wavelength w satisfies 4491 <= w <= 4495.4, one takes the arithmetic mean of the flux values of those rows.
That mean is 8.9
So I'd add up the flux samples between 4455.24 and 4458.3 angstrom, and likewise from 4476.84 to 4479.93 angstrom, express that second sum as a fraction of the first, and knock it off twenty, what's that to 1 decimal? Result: 18.7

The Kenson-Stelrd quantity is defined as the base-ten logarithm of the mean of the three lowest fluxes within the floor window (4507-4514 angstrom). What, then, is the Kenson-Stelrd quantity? 1.00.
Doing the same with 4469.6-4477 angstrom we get 0.98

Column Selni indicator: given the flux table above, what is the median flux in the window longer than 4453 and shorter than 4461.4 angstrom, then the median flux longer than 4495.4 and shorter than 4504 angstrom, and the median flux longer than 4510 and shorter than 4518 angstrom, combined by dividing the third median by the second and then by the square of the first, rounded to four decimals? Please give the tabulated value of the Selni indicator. 0.0132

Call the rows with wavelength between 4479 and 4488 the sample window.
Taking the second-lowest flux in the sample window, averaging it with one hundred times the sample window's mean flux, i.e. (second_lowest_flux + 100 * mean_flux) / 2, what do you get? 494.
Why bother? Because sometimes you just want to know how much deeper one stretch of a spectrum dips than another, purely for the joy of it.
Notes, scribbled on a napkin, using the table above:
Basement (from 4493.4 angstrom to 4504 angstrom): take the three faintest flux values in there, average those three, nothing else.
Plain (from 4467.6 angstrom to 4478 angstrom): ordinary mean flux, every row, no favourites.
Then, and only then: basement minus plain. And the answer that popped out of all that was -2.7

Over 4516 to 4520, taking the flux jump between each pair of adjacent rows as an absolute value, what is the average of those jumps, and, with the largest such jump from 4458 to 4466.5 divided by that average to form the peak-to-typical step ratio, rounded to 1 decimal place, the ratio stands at 1.1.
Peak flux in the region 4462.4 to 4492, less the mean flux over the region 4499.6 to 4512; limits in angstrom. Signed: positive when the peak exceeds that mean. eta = 1.60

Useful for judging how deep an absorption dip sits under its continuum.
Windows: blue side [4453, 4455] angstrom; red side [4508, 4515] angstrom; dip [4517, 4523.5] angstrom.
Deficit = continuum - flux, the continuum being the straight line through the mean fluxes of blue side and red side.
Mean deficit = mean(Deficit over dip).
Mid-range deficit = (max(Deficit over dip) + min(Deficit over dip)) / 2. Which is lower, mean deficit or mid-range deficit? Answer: 0.2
